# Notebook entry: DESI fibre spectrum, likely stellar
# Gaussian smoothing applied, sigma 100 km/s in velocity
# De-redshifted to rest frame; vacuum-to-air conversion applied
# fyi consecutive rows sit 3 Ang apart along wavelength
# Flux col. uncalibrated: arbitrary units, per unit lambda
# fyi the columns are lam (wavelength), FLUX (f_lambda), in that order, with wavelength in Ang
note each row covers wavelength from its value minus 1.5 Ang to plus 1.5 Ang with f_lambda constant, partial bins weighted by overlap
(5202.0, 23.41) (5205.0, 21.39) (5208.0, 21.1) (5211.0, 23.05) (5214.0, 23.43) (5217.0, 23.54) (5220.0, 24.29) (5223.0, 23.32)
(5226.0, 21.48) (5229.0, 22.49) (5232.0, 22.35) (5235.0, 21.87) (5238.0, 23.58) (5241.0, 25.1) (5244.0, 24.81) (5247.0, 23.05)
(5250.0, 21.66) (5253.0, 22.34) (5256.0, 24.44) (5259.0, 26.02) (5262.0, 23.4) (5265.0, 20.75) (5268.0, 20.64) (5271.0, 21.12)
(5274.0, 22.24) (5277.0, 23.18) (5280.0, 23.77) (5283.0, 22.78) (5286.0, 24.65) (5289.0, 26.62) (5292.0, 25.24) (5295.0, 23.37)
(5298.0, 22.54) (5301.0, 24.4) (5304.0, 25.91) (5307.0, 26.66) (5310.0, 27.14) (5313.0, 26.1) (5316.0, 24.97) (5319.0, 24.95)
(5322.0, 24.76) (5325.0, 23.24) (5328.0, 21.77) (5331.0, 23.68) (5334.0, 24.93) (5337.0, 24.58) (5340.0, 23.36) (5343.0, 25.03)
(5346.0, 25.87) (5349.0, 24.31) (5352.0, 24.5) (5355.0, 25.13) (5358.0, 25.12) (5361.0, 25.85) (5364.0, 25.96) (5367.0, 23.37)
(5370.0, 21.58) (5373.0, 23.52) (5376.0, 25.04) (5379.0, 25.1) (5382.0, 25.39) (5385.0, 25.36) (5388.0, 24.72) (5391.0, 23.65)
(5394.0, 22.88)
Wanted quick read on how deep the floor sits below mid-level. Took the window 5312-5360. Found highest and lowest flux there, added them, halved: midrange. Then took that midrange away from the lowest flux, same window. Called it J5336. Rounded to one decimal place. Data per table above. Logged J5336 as -2.2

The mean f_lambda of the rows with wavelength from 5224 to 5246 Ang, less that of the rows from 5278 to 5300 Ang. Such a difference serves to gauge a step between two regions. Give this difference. -1.0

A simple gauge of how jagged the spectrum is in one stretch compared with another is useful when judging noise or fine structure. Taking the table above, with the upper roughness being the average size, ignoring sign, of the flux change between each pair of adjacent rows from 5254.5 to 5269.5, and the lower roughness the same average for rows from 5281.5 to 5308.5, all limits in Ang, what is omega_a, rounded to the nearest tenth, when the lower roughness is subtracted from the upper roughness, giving 0.2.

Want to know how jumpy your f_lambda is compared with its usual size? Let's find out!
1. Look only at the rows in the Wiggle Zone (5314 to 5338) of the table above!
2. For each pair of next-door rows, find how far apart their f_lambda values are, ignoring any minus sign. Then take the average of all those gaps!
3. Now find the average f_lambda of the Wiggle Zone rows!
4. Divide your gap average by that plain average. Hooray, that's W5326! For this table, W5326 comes 0.040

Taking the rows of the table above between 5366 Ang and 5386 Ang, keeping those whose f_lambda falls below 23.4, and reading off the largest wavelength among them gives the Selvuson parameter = 5370.0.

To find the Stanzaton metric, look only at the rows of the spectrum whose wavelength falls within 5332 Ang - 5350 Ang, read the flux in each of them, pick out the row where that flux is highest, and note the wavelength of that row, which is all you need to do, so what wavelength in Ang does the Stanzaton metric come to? 5346.0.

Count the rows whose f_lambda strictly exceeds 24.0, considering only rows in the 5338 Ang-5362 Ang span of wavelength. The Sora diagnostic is 7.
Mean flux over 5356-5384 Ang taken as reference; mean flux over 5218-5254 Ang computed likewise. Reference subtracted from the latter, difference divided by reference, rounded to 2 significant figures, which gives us -0.062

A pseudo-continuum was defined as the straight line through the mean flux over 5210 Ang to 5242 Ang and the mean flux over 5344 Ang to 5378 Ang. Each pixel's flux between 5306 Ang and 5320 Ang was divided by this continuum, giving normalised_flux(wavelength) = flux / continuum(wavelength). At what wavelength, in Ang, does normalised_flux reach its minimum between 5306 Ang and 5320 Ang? 5319.0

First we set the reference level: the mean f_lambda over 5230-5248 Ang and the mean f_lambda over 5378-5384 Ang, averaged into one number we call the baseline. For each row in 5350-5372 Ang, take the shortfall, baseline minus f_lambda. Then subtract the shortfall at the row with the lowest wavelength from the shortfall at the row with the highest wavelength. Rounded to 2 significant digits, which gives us 2.9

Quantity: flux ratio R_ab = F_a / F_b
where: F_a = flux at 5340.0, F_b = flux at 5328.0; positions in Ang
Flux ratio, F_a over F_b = 1.07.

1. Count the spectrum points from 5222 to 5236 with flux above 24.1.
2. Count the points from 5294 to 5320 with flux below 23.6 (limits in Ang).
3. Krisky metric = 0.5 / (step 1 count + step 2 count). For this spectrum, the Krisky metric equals 0.25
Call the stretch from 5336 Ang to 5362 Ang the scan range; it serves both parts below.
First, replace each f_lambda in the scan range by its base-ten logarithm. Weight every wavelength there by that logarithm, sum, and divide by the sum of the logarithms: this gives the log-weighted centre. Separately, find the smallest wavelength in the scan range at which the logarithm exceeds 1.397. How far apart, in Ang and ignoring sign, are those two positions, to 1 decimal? 6.0 Ang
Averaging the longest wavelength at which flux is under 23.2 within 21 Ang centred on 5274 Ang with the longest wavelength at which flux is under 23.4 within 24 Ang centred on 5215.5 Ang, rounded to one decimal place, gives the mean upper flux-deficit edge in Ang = 5254.5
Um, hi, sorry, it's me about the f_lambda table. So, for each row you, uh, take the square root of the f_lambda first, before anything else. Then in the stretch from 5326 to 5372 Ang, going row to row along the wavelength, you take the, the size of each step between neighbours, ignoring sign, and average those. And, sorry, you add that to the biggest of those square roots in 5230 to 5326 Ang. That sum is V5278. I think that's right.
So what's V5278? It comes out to 5.32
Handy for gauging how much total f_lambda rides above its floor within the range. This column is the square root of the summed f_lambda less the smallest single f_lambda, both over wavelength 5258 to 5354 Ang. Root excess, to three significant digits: 27.4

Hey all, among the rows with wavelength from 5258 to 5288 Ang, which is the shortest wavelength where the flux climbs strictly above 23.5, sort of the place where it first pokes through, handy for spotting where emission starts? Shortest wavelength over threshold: 5259.0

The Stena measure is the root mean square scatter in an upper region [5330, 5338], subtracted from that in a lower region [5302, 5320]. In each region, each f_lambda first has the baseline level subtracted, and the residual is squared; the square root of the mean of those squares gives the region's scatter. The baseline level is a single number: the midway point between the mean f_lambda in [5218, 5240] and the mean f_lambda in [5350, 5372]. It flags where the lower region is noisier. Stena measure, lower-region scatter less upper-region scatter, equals 1.5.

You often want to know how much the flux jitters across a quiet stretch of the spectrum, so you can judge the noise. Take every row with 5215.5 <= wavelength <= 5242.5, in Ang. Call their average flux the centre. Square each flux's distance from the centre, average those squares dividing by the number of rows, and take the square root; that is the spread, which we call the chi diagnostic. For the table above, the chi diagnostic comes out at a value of 1.10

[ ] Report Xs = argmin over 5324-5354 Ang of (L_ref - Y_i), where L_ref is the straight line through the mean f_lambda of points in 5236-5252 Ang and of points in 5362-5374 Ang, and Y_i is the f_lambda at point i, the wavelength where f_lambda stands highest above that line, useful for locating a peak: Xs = 5346.0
